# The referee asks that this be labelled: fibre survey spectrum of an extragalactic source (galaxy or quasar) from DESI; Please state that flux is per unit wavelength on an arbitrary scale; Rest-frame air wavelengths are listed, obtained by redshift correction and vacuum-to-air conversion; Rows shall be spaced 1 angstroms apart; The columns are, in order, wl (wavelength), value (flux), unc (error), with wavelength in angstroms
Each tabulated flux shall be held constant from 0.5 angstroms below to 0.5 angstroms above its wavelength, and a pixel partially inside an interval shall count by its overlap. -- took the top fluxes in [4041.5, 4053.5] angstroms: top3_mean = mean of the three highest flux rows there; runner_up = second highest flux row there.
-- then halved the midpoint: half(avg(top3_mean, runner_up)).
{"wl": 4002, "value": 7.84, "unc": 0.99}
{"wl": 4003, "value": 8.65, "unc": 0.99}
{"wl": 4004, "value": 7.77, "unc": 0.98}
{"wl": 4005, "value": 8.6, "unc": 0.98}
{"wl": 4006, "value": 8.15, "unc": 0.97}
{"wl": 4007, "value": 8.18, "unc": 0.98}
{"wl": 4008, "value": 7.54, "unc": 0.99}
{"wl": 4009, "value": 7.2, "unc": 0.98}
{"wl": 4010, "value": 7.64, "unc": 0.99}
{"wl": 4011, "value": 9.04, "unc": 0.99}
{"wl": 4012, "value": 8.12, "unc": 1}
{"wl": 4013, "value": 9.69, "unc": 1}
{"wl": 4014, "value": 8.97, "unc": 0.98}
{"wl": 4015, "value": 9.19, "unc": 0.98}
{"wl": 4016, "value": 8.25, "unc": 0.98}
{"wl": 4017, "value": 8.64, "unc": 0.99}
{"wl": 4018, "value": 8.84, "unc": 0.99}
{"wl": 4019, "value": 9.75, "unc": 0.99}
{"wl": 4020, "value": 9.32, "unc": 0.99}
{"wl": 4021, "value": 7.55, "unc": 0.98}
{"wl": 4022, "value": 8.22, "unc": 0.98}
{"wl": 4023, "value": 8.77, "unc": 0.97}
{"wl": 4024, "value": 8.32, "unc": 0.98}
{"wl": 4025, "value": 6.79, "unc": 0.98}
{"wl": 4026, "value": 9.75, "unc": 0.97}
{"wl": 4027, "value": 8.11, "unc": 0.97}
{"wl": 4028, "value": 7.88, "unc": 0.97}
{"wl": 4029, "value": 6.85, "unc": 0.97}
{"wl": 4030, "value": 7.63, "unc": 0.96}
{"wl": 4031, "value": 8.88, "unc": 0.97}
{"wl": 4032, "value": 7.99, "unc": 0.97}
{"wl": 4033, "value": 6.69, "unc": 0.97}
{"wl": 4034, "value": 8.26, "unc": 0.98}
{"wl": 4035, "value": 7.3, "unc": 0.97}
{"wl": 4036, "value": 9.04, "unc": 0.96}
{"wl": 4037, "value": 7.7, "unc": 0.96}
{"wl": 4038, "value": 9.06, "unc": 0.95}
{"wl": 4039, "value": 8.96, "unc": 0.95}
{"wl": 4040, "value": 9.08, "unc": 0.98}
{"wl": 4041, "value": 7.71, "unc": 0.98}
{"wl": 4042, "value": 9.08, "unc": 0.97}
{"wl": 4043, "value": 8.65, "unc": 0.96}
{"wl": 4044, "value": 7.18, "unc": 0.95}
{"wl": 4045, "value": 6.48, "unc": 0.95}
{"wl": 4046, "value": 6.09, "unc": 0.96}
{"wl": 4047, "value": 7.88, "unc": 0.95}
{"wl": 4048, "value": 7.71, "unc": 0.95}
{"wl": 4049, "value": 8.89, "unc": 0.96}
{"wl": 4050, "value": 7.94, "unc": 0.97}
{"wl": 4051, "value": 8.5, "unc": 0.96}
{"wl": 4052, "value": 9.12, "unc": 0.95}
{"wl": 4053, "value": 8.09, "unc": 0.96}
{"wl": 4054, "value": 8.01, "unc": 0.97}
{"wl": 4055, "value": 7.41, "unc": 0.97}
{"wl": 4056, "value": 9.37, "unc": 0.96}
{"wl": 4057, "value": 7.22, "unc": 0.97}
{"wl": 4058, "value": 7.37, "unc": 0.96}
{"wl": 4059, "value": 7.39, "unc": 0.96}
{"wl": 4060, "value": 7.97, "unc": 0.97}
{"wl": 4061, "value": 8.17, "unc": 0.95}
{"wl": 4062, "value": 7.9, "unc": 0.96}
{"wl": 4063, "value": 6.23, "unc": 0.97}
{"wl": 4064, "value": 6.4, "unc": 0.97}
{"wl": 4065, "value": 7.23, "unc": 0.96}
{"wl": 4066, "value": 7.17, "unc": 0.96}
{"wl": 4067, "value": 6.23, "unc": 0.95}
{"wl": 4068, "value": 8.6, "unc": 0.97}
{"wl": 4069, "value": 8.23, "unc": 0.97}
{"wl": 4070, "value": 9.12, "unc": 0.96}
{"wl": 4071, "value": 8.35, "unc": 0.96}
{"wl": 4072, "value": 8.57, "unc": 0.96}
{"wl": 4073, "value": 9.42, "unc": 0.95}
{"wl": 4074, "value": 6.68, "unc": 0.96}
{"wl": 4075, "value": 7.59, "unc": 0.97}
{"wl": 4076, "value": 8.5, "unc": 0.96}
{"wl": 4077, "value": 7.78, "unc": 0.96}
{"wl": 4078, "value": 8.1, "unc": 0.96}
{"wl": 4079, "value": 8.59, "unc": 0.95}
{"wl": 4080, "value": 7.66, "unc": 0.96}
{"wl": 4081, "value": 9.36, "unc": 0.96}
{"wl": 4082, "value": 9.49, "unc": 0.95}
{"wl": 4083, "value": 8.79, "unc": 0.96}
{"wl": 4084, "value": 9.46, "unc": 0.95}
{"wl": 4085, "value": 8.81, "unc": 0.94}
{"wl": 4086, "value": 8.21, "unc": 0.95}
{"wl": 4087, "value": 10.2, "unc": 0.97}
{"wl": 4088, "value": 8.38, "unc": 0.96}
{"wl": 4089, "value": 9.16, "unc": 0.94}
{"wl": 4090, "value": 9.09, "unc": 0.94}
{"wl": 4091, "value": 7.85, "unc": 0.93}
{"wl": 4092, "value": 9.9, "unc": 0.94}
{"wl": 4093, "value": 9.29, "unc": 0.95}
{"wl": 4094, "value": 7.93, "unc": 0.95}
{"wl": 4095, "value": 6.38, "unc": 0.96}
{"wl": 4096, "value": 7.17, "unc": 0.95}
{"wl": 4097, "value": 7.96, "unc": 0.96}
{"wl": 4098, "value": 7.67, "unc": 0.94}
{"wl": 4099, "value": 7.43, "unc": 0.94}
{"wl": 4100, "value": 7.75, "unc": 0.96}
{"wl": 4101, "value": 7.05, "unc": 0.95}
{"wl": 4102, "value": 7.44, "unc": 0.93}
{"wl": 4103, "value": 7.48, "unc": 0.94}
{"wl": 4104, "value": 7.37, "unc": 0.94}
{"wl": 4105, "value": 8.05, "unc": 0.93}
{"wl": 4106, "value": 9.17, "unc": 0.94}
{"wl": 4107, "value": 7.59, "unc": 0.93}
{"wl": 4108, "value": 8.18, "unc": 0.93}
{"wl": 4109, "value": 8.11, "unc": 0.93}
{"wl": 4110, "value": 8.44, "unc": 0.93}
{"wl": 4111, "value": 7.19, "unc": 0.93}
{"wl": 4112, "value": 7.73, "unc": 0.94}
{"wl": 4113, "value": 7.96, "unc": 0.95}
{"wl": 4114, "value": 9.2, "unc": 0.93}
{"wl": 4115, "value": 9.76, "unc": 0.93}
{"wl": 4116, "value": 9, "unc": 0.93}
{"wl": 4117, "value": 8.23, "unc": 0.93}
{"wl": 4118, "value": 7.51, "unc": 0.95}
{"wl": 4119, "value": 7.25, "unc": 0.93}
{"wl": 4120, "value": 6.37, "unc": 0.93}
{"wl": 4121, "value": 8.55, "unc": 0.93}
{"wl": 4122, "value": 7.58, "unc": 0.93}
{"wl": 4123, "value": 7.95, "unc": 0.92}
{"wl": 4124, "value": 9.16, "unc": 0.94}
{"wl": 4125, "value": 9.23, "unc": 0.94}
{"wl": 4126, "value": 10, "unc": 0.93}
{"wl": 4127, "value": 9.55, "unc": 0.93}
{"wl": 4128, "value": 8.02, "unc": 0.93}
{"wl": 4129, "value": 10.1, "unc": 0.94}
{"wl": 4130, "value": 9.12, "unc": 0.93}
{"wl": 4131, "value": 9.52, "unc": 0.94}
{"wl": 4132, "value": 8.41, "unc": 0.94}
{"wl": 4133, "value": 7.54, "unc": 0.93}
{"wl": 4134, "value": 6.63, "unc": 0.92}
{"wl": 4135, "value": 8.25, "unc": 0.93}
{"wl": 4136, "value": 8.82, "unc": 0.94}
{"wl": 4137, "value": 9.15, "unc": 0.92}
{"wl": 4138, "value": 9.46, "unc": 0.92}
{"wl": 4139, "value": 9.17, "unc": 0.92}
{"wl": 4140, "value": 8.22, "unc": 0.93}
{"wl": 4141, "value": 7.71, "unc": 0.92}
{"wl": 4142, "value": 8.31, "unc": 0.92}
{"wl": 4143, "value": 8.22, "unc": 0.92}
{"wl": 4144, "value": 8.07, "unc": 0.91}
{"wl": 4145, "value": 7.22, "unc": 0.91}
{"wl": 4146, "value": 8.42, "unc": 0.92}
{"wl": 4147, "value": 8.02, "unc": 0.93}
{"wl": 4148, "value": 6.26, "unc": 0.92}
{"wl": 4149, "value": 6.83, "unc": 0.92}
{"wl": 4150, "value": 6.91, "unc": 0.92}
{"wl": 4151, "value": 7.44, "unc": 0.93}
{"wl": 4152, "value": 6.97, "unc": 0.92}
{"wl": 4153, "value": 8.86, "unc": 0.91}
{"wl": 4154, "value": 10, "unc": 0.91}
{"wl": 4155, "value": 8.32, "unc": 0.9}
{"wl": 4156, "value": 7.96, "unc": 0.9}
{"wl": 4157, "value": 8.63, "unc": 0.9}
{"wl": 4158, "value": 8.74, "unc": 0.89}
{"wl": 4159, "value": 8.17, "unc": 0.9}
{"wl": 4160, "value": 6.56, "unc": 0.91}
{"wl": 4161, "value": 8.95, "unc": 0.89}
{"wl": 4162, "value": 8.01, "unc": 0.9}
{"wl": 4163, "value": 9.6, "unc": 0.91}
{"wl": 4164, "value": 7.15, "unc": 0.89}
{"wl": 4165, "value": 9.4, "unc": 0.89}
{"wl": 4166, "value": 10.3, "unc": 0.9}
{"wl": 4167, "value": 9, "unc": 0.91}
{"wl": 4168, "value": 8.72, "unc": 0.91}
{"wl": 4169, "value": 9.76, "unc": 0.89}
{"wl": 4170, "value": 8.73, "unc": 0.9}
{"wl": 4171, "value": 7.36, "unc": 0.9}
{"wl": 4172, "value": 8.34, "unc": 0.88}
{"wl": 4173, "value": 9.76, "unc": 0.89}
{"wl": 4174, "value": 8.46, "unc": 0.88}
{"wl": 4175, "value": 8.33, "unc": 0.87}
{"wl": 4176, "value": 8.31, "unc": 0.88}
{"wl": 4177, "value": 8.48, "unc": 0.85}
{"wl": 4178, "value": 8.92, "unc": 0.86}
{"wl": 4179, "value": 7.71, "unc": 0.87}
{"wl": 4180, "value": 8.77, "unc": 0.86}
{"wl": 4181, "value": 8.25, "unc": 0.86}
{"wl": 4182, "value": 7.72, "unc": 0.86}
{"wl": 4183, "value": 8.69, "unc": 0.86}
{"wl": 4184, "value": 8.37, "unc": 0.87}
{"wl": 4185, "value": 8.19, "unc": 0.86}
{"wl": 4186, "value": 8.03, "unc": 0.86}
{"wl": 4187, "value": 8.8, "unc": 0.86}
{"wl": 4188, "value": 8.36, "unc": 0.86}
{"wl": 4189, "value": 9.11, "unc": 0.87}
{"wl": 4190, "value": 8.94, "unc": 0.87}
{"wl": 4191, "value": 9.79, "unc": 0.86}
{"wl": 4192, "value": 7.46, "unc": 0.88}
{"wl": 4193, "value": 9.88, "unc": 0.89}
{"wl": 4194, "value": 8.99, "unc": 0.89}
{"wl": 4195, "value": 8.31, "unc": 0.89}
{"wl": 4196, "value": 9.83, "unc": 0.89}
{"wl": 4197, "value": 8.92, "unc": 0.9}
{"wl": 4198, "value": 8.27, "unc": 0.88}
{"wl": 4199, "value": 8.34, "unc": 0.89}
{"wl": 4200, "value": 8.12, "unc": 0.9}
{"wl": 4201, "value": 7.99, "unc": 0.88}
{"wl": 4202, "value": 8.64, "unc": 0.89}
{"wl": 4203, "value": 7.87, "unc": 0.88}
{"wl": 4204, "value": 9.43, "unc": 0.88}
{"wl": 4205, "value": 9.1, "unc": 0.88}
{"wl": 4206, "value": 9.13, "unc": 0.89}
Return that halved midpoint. 4.53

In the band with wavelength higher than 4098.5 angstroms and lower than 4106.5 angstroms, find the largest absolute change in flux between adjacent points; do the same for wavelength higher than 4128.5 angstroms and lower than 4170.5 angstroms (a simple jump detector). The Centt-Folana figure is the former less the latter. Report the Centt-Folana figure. -1.3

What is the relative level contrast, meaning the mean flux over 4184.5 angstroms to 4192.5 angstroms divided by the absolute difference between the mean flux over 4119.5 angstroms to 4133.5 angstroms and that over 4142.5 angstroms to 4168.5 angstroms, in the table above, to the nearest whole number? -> 18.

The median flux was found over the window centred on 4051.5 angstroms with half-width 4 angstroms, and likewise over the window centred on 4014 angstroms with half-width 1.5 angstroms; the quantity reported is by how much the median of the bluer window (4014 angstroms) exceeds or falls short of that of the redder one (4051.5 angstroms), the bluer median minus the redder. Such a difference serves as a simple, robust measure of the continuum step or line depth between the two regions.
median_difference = 1.1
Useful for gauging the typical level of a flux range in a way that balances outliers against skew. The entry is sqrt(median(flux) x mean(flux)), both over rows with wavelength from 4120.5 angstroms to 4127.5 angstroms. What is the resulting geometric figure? 9.0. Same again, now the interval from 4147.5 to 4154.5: 7.3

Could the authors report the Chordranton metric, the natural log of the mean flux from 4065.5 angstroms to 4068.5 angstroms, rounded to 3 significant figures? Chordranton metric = 1.99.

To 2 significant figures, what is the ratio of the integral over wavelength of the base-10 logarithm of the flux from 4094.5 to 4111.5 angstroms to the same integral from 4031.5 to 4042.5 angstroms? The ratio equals 1.5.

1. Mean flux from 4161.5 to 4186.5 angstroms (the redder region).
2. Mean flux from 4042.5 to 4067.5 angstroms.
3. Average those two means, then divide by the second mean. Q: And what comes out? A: 1.06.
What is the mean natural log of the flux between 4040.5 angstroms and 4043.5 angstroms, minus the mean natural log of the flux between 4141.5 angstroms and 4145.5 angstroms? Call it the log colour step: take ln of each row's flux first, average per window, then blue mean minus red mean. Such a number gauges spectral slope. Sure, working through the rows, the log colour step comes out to 0.06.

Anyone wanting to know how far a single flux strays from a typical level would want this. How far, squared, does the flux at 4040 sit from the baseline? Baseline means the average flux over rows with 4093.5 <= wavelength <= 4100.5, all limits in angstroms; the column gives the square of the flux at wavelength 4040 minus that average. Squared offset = 2.6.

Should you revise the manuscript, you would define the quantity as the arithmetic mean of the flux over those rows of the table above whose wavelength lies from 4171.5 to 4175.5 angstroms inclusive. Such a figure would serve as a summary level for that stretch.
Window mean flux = 8.72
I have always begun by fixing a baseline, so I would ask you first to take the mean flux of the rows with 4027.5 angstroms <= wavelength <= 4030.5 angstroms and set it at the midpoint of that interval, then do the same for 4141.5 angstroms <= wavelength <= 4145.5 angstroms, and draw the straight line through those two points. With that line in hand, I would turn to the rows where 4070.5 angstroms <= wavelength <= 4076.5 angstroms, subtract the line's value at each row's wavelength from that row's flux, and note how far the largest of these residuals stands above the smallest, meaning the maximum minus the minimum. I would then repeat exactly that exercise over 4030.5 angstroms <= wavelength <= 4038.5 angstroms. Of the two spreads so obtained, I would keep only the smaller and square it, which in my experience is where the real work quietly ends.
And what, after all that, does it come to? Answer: 5.51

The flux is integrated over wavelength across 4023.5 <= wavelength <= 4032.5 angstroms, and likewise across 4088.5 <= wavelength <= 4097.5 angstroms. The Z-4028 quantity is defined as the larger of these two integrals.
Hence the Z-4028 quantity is 74.7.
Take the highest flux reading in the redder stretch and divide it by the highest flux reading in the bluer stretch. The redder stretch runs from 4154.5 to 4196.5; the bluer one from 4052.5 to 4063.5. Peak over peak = 1.10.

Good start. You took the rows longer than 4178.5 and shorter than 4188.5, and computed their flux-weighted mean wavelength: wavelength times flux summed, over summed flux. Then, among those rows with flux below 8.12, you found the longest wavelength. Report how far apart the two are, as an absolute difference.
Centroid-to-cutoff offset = 2.5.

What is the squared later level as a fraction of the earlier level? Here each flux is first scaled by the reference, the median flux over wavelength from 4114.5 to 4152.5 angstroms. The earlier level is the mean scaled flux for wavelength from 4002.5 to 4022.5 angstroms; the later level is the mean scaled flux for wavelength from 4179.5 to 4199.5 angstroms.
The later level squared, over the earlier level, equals 1.07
